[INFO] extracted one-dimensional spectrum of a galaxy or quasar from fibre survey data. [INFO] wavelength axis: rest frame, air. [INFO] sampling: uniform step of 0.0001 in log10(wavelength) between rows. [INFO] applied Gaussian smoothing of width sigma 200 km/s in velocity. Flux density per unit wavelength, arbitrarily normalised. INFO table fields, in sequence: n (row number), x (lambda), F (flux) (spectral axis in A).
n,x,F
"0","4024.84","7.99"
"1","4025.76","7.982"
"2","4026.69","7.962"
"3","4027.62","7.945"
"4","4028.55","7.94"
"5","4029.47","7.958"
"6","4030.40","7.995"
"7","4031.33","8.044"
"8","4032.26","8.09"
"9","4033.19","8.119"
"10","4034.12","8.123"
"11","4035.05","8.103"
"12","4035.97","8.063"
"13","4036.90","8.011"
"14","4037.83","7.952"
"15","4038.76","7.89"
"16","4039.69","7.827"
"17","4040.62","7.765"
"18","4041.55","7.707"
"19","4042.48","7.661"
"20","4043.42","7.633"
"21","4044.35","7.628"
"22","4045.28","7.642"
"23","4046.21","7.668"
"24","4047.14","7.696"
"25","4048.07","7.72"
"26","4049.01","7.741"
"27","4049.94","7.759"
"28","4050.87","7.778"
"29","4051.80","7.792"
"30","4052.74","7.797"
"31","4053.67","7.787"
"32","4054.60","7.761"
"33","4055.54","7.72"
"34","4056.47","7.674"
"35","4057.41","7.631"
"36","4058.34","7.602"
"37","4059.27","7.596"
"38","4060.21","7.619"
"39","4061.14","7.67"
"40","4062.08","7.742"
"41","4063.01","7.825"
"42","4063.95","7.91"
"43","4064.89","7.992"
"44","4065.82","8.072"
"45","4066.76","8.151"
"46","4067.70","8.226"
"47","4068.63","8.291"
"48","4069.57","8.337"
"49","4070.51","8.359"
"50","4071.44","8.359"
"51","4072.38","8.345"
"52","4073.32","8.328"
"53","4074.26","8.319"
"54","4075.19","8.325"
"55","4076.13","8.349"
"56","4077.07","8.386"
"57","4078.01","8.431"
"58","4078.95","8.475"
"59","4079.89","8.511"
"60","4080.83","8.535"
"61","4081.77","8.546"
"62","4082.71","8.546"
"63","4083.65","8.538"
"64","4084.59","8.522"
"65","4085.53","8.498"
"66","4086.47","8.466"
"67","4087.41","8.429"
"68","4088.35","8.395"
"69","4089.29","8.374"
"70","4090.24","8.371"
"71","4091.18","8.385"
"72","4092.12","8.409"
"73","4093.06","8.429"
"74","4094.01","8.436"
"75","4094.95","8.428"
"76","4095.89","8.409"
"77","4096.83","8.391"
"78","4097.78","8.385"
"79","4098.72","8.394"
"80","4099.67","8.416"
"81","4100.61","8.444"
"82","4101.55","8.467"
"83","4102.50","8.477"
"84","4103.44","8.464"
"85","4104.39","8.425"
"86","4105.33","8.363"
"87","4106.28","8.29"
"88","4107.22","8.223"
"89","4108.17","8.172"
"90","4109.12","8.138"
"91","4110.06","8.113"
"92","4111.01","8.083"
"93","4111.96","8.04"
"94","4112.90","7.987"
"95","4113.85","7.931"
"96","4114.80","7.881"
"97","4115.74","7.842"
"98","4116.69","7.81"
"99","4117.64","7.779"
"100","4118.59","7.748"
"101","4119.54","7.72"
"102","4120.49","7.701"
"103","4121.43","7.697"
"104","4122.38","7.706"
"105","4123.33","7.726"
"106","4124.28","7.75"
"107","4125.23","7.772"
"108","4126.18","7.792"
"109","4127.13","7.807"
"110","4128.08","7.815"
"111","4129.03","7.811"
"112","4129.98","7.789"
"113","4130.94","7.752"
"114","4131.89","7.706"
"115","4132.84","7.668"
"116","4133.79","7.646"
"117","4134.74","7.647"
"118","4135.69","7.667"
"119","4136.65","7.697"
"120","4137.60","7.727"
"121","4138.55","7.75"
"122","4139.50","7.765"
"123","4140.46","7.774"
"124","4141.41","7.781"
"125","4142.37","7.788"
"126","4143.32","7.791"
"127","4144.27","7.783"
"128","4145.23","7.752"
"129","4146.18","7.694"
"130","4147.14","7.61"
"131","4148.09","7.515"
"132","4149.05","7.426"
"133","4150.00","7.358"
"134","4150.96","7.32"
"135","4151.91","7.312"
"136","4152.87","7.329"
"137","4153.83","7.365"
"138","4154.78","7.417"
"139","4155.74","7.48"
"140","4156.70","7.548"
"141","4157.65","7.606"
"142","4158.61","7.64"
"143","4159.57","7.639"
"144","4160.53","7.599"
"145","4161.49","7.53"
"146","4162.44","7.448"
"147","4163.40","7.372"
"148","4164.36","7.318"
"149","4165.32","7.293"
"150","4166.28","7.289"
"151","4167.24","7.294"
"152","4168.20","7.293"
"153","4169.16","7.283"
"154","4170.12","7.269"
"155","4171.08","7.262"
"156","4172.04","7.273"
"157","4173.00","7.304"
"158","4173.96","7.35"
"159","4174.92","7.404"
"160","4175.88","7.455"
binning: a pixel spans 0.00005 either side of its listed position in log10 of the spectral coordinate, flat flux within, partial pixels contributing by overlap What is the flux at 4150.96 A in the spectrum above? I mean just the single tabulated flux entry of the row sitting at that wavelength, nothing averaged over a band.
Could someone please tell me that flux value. 7.32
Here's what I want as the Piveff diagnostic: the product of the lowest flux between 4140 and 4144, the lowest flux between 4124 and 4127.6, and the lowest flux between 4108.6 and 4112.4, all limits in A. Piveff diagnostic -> 484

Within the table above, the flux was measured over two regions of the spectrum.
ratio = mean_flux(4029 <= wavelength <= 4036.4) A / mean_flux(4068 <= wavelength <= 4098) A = 0.96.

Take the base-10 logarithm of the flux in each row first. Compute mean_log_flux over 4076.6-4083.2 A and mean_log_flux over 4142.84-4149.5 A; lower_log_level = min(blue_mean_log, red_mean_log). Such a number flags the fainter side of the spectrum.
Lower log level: 0.884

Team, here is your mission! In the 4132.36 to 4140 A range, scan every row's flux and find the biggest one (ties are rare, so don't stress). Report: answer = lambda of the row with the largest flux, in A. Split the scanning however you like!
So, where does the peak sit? 4139.50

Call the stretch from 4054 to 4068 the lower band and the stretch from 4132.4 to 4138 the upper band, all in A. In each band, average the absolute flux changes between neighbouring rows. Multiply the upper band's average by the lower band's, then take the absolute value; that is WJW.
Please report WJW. 0.0012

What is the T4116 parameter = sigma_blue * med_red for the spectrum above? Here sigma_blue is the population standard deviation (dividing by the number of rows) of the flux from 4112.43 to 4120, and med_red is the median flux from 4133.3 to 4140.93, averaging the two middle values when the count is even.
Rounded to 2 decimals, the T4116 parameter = 0.66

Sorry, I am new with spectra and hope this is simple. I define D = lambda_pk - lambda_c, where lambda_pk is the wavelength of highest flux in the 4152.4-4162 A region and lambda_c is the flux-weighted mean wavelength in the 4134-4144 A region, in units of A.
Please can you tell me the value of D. 19.6 A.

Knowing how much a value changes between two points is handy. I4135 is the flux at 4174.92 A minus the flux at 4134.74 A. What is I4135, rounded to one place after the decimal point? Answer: -0.2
